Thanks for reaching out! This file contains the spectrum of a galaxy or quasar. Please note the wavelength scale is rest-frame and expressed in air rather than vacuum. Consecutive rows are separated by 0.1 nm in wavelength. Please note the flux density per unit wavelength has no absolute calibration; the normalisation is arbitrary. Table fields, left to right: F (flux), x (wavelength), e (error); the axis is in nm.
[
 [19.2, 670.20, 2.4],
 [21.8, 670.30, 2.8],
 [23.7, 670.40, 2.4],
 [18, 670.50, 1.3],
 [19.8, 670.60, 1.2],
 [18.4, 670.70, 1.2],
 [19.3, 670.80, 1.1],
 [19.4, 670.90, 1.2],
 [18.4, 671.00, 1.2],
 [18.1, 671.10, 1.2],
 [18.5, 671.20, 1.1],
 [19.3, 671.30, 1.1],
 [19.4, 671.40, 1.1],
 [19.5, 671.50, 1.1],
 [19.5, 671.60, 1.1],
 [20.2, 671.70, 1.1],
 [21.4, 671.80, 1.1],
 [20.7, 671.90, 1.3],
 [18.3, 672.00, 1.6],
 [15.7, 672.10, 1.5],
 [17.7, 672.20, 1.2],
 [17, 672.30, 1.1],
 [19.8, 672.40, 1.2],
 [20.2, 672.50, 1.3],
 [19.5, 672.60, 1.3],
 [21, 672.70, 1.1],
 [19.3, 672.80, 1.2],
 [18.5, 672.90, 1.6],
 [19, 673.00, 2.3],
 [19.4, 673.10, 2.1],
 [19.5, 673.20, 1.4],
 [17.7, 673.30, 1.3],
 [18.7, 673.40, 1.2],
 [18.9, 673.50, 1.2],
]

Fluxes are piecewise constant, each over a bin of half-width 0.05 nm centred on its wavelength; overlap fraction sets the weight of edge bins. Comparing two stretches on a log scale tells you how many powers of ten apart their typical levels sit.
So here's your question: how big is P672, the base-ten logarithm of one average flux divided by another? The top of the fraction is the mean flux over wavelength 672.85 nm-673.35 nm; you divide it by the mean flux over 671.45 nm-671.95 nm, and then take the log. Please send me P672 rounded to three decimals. -0.032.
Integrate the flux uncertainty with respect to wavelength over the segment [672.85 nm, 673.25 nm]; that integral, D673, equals 0.74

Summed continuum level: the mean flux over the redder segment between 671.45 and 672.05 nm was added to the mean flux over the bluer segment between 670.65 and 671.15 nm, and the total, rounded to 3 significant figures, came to 38.7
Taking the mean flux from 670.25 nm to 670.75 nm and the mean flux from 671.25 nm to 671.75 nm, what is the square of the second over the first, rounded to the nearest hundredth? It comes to 0.93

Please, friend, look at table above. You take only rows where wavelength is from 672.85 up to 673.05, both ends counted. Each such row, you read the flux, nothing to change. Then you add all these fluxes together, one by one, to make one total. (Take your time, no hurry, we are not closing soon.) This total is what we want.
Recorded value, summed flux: 37.5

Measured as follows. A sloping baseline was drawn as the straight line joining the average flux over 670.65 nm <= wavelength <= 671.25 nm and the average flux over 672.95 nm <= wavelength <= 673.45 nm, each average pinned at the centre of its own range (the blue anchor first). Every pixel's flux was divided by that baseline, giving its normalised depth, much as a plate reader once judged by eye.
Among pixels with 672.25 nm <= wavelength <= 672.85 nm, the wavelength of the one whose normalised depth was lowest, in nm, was 672.30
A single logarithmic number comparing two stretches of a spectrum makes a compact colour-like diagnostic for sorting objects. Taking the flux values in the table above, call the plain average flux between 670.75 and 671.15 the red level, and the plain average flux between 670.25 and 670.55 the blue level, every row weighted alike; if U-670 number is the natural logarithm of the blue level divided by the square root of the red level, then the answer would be 1.59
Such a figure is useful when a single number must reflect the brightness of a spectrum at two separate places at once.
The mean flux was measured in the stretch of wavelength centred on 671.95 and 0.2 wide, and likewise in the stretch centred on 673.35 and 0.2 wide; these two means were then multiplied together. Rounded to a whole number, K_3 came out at 355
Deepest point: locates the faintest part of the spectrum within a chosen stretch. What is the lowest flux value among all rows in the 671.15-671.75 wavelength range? 18.5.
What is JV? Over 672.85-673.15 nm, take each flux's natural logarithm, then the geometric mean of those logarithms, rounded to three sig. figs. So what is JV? 2.94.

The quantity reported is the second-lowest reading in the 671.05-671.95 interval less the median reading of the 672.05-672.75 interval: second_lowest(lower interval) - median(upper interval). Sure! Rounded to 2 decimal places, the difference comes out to -1.00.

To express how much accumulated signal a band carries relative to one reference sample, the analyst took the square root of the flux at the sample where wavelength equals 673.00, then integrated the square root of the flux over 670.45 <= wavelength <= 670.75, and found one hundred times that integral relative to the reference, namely 29.8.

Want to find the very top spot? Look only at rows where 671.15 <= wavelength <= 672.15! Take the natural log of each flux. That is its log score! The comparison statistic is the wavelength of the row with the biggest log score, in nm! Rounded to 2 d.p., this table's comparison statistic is 671.80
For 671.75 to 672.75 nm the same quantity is 671.80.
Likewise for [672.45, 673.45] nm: 672.70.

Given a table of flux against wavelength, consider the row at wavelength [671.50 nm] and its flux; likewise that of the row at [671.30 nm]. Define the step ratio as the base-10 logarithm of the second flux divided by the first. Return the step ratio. 0.00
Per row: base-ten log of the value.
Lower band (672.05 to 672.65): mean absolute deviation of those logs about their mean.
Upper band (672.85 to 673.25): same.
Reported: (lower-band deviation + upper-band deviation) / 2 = 0.022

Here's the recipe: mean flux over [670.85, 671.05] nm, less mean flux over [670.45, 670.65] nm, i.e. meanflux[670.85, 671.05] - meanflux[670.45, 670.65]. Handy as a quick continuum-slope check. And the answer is 0.0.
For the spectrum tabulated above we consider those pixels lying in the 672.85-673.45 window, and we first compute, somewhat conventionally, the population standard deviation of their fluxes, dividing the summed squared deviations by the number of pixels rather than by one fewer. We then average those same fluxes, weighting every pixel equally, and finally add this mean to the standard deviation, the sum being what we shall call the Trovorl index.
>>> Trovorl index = 19.4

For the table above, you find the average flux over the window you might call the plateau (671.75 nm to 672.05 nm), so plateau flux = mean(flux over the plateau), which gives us 20.1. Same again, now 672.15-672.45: 18.2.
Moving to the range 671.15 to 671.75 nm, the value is 19.4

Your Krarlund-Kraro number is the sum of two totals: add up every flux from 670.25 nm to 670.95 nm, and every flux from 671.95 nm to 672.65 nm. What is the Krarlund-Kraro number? 269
